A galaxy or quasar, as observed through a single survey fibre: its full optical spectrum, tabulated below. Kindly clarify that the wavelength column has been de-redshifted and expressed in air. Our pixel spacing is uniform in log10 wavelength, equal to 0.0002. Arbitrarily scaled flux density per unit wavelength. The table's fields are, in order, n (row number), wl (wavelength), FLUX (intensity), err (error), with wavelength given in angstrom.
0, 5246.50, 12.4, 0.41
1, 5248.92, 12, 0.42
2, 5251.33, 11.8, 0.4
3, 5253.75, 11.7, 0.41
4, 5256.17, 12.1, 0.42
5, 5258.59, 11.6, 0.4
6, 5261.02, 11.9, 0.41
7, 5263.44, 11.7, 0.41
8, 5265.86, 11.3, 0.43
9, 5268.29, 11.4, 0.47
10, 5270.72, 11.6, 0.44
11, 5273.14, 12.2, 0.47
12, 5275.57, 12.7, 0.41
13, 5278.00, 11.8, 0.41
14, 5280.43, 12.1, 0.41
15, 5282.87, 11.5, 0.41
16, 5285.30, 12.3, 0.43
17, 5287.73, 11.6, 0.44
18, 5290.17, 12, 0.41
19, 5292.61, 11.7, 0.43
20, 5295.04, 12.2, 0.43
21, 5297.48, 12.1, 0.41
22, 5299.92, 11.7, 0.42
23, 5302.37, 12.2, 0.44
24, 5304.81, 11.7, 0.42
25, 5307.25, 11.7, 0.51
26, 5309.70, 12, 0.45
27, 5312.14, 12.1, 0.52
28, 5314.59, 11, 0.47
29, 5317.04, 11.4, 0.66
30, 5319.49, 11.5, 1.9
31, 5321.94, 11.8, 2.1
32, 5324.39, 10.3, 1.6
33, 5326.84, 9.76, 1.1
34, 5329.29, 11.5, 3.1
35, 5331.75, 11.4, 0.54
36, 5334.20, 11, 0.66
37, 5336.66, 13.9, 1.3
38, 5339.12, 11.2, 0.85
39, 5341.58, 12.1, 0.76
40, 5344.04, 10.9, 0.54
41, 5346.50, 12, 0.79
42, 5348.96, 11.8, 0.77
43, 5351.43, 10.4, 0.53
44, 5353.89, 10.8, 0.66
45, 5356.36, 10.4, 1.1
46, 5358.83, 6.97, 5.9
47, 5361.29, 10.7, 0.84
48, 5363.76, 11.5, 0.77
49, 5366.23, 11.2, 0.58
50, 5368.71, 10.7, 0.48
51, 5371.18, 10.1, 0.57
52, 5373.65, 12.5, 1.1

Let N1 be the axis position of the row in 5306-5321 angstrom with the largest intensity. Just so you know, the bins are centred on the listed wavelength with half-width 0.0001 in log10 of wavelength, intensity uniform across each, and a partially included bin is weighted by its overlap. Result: 5312.14 angstrom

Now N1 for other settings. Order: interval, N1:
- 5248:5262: 5256.17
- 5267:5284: 5275.57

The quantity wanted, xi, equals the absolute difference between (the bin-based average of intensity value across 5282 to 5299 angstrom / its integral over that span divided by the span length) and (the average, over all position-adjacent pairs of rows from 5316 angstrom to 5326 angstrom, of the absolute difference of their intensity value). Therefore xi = 11.29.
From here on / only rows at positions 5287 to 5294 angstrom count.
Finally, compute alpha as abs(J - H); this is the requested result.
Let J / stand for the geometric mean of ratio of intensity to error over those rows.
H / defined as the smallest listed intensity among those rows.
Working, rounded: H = 11.6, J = 27.6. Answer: 16.0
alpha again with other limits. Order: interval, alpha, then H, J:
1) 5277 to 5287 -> 17.2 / 11.5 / 28.7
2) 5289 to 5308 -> 15.8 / 11.7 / 27.5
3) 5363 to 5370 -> 7.9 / 10.7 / 18.6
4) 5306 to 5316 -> 13.0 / 11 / 24.0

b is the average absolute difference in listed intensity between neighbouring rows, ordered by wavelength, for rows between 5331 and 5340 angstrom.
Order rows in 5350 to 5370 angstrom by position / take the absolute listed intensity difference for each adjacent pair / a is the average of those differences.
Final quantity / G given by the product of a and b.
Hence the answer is 2.73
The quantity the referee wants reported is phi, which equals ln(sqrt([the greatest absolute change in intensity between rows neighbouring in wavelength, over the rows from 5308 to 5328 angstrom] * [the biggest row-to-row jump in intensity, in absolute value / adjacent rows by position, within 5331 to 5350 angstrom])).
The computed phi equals 0.7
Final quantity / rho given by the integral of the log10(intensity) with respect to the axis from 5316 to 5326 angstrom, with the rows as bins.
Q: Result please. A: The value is 10.5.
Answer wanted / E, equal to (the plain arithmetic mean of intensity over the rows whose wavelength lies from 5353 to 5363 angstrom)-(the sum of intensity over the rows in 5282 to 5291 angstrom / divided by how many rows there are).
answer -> -2.13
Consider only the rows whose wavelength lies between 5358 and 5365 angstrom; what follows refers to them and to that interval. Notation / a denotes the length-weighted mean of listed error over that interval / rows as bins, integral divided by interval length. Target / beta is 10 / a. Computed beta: 4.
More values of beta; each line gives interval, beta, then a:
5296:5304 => 24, 0.4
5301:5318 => 20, 0.5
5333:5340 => 11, 0.9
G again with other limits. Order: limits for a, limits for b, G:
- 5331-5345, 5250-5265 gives 0.49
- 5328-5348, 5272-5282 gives 0.75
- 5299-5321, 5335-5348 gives 0.55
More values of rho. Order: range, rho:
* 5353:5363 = 9.8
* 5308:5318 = 10.6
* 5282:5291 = 9.7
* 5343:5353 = 10.5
